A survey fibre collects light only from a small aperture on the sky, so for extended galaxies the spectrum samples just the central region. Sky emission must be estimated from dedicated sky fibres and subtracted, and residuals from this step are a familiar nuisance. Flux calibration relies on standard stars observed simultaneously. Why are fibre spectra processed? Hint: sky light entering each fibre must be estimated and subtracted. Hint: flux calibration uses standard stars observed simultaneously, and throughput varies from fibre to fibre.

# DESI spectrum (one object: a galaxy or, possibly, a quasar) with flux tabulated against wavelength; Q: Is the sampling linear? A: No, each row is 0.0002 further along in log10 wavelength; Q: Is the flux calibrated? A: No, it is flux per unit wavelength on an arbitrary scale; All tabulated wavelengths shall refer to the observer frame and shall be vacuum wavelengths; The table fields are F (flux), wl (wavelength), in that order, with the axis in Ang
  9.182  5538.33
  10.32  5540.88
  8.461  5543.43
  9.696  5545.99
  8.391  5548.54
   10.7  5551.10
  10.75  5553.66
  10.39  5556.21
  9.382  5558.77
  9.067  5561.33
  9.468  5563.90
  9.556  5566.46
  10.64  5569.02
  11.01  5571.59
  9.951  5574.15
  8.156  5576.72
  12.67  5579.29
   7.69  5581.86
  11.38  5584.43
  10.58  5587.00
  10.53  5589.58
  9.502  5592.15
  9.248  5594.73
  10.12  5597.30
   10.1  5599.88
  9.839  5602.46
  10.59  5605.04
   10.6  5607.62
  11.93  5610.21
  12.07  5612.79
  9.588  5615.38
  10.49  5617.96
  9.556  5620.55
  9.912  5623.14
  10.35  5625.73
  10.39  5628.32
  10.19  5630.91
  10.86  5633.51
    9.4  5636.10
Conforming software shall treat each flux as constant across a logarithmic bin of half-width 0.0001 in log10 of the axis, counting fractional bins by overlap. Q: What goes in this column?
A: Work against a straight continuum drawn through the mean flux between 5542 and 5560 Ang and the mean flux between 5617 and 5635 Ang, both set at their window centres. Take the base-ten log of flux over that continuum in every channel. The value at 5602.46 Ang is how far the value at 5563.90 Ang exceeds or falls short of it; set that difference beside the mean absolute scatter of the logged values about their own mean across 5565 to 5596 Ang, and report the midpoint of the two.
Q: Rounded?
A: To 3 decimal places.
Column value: 0.021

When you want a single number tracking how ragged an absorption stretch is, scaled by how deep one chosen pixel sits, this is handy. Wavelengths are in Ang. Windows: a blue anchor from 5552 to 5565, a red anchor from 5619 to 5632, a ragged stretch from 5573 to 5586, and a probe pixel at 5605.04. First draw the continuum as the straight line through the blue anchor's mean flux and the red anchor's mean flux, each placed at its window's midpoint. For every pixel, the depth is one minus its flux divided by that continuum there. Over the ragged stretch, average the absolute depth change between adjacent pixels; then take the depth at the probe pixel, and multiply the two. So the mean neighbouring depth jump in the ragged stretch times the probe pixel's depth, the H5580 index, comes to -0.022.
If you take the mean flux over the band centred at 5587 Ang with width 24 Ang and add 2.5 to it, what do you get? 12.5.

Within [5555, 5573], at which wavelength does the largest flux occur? 5571.59 Ang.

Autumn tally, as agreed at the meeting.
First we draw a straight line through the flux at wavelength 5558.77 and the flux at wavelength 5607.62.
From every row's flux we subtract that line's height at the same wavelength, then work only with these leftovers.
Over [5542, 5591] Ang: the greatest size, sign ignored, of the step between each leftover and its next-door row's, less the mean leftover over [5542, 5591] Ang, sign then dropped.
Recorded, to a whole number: 5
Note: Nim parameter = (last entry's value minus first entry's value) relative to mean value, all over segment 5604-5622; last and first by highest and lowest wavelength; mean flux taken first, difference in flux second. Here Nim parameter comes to -0.10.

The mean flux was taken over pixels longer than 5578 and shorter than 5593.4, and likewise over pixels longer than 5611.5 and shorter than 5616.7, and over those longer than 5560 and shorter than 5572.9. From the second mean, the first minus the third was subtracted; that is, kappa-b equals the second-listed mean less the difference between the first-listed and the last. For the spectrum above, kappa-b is 10.4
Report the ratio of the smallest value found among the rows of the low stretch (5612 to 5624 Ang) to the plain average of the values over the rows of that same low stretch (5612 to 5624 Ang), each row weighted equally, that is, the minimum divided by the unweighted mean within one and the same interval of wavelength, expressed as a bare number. 0.93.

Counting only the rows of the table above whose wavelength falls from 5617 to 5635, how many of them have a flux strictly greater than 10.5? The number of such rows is 1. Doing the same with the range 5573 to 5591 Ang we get 4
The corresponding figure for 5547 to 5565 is 2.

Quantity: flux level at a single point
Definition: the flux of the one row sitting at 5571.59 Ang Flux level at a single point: 11.01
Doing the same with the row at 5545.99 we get 9.696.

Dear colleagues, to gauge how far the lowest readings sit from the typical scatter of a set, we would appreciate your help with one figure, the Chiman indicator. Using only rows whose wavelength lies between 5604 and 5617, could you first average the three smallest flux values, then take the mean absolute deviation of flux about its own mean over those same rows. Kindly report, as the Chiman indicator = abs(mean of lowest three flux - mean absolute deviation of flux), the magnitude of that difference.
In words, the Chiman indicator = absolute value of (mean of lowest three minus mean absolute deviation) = 9.4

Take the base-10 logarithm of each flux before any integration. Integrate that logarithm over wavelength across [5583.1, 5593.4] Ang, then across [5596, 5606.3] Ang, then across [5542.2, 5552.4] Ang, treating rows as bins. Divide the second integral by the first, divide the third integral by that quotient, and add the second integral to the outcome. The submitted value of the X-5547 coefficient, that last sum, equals 20.4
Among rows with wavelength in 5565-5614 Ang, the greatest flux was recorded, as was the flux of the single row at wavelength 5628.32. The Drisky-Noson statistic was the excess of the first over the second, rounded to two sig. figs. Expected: 2.3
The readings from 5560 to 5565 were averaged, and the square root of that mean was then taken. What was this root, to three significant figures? 3.04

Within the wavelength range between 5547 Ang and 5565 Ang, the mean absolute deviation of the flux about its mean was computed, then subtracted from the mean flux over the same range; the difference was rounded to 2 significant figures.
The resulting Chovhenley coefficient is 9.0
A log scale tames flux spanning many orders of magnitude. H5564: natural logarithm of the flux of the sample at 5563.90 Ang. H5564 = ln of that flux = 2.25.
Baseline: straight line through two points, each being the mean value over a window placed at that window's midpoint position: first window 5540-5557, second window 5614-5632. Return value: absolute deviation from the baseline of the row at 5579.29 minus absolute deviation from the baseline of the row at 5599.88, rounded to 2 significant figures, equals 2.6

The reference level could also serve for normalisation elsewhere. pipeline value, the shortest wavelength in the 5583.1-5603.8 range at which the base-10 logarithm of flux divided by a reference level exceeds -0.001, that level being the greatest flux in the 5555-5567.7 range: 5584.43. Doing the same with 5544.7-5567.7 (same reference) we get 5551.10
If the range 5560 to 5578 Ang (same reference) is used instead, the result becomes 5569.02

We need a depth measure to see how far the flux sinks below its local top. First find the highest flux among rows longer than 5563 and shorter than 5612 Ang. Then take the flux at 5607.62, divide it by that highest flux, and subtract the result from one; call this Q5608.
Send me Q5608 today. 0.16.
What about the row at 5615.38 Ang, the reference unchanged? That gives 0.24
